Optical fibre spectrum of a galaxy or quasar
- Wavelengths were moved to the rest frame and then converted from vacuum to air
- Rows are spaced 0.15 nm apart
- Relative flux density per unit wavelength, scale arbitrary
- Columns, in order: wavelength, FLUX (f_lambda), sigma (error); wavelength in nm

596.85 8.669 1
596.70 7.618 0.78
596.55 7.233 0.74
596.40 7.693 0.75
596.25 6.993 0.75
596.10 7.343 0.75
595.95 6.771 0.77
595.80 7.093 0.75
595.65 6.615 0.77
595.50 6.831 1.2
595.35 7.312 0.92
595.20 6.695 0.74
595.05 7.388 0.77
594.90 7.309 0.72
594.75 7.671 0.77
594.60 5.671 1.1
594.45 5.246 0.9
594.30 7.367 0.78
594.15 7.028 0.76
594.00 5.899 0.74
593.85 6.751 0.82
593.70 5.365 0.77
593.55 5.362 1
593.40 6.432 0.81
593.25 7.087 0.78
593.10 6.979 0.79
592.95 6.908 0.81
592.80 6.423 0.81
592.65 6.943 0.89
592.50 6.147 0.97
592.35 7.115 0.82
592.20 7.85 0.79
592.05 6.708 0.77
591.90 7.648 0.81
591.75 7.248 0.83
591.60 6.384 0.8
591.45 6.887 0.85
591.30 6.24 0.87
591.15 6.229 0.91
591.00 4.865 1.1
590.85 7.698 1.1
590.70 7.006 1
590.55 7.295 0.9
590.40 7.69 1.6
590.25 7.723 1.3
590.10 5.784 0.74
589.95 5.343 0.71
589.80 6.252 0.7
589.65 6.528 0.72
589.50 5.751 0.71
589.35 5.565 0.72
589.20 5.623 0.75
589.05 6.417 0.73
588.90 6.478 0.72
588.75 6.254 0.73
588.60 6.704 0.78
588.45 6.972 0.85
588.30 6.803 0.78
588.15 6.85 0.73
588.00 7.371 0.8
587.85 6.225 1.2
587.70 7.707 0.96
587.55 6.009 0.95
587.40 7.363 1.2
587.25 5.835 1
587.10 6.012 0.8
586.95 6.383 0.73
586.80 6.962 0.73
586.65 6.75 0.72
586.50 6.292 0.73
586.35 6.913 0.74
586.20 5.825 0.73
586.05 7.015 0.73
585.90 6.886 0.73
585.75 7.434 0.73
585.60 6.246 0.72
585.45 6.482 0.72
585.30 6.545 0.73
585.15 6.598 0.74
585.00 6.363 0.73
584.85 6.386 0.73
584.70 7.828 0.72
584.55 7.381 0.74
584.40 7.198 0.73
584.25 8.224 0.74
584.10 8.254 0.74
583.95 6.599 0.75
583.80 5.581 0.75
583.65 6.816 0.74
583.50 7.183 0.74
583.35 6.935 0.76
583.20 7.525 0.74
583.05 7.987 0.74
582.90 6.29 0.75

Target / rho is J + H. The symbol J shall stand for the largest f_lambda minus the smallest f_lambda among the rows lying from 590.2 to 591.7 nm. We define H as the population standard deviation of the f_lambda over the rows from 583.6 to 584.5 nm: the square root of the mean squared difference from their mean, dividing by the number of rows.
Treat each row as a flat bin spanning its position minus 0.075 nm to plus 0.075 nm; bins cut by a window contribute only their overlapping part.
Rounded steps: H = 0.93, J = 2.86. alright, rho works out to 3.79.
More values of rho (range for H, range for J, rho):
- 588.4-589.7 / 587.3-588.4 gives 2.17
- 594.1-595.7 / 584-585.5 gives 2.61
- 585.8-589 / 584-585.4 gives 2.40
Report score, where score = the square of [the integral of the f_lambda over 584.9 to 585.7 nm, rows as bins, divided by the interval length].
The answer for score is 42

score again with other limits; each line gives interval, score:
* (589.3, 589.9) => 36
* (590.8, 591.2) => 38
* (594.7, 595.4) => 53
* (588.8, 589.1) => 41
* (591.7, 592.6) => 51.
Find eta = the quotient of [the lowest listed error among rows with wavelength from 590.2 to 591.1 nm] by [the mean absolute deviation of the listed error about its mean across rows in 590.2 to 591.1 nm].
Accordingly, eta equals 4.8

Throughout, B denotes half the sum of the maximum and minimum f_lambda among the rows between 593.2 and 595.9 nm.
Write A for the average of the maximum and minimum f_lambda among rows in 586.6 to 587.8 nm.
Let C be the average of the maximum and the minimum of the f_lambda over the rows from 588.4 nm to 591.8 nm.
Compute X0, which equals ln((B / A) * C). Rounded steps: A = 6.77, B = 6.46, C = 6.29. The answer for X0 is 1.79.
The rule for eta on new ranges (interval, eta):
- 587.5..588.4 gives 5.5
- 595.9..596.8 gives 60.5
